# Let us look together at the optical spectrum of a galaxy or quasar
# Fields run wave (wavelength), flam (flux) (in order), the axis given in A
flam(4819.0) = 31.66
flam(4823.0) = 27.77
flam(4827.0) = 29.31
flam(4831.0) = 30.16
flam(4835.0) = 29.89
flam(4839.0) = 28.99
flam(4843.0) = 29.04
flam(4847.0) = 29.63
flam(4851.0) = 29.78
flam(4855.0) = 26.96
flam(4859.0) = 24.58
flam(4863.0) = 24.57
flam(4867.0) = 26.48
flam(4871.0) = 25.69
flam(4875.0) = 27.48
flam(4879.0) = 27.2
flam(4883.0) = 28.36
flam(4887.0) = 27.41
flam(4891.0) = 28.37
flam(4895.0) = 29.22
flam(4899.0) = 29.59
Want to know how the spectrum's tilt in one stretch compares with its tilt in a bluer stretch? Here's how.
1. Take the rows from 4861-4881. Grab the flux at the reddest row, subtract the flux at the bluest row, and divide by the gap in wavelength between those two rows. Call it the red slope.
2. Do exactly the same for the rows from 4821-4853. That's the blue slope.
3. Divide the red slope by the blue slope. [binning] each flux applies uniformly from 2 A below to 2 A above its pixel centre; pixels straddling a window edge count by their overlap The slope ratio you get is 2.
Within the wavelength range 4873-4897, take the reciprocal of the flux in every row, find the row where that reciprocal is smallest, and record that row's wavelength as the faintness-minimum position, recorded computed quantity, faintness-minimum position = 4895.0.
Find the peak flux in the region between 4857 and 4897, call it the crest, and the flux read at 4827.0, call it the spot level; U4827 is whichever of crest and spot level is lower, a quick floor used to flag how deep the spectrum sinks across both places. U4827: 29.2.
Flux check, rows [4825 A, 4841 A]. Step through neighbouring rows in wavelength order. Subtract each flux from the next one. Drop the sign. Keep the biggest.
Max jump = 0.9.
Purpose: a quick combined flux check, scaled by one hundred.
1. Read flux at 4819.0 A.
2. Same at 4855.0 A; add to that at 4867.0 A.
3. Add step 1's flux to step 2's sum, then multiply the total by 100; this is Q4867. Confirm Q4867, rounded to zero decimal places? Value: 8510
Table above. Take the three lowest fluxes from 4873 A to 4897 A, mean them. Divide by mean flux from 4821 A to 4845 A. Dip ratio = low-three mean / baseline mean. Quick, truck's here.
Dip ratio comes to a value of 0.94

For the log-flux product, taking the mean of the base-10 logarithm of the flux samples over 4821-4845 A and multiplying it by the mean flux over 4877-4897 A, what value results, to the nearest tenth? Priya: 41.2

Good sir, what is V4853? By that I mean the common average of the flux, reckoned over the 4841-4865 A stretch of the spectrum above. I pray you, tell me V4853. 27.4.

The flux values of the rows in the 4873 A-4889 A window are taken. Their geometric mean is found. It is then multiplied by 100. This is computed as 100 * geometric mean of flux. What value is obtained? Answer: 2761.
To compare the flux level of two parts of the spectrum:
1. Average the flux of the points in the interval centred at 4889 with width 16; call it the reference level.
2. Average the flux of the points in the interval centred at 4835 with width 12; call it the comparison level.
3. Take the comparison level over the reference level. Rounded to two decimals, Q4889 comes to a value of 1.05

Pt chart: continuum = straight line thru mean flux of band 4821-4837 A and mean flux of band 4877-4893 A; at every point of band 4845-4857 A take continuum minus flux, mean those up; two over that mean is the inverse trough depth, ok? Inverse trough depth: -26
